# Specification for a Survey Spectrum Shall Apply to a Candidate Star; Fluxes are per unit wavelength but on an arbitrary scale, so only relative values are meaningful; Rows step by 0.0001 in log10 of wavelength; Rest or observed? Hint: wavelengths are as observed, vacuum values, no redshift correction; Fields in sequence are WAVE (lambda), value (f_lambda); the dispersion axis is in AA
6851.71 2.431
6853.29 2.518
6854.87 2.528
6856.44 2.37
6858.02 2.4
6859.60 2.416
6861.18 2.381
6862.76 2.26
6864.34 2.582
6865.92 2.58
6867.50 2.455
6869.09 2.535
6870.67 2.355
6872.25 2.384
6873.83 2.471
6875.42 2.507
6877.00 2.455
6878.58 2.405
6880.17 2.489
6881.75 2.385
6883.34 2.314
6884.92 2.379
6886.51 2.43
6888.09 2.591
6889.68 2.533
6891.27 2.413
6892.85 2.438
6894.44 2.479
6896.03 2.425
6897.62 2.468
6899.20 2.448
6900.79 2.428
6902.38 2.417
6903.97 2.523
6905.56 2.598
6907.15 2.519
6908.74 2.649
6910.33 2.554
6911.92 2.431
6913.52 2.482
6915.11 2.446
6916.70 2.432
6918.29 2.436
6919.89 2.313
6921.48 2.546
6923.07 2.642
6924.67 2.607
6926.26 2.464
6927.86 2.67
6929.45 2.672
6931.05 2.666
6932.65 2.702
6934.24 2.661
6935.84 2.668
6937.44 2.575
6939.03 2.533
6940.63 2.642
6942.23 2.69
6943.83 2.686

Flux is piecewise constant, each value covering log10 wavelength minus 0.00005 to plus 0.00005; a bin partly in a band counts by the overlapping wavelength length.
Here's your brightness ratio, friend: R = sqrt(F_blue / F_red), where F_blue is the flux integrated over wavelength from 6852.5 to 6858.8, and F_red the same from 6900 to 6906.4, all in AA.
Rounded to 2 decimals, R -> 0.99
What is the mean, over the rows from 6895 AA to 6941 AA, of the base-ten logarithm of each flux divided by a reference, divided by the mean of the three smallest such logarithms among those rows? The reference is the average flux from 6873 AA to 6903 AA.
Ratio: -1.4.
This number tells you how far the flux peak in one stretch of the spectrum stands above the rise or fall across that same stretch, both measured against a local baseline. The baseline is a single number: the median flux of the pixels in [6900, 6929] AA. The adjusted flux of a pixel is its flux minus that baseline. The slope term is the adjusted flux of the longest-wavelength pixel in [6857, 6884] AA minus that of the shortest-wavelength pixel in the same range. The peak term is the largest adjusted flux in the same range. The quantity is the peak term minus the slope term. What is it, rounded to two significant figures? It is 0.17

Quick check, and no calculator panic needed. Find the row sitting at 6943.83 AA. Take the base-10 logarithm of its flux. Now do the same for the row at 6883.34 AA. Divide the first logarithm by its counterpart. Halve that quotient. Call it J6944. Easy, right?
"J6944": 0.59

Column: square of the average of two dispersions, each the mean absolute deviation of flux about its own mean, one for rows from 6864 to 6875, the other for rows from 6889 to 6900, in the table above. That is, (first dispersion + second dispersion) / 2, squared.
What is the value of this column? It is 0.0027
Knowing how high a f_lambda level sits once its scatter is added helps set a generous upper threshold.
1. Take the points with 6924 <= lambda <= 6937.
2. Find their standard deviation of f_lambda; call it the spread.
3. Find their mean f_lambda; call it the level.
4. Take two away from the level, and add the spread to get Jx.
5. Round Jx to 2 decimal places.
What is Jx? 0.71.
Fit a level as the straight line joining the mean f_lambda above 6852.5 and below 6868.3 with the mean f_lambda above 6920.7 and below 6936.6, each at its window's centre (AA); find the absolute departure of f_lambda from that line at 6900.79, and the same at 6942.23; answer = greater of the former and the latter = 0.13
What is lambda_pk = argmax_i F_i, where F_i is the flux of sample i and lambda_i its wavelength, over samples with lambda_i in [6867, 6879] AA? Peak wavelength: 6869.09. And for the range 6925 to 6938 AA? 6932.65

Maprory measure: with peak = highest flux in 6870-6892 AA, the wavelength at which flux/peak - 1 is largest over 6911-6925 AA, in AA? 6923.07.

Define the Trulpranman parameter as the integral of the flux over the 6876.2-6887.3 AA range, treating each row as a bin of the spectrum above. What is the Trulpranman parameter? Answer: 26.7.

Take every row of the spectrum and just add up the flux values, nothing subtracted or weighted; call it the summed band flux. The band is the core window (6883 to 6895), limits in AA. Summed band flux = 20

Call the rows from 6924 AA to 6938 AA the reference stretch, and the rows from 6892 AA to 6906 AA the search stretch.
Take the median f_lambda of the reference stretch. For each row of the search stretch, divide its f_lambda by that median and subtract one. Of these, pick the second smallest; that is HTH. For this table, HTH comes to -0.090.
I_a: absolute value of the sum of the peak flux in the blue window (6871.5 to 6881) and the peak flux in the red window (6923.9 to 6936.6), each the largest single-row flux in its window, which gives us 5.21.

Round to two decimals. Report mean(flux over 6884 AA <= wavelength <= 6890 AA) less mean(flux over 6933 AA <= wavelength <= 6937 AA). -0.18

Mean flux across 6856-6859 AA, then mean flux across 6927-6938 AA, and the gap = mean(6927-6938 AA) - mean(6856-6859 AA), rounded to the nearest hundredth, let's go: 0.27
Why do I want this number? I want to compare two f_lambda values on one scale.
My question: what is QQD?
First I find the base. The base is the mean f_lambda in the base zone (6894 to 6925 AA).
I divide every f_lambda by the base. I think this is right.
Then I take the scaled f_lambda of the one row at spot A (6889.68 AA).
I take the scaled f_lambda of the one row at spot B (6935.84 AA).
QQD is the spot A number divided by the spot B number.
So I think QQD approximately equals 0.95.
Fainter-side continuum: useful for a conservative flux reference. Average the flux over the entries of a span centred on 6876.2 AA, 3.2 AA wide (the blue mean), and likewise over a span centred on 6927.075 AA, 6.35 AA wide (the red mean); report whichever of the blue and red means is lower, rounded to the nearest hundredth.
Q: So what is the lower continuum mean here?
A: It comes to 2.48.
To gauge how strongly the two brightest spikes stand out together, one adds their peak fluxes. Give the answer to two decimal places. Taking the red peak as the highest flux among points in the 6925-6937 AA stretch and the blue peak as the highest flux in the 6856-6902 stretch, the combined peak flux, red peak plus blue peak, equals 5.29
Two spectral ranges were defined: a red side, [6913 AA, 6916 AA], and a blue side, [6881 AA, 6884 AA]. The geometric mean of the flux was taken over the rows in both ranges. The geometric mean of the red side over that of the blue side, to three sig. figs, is 1.05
